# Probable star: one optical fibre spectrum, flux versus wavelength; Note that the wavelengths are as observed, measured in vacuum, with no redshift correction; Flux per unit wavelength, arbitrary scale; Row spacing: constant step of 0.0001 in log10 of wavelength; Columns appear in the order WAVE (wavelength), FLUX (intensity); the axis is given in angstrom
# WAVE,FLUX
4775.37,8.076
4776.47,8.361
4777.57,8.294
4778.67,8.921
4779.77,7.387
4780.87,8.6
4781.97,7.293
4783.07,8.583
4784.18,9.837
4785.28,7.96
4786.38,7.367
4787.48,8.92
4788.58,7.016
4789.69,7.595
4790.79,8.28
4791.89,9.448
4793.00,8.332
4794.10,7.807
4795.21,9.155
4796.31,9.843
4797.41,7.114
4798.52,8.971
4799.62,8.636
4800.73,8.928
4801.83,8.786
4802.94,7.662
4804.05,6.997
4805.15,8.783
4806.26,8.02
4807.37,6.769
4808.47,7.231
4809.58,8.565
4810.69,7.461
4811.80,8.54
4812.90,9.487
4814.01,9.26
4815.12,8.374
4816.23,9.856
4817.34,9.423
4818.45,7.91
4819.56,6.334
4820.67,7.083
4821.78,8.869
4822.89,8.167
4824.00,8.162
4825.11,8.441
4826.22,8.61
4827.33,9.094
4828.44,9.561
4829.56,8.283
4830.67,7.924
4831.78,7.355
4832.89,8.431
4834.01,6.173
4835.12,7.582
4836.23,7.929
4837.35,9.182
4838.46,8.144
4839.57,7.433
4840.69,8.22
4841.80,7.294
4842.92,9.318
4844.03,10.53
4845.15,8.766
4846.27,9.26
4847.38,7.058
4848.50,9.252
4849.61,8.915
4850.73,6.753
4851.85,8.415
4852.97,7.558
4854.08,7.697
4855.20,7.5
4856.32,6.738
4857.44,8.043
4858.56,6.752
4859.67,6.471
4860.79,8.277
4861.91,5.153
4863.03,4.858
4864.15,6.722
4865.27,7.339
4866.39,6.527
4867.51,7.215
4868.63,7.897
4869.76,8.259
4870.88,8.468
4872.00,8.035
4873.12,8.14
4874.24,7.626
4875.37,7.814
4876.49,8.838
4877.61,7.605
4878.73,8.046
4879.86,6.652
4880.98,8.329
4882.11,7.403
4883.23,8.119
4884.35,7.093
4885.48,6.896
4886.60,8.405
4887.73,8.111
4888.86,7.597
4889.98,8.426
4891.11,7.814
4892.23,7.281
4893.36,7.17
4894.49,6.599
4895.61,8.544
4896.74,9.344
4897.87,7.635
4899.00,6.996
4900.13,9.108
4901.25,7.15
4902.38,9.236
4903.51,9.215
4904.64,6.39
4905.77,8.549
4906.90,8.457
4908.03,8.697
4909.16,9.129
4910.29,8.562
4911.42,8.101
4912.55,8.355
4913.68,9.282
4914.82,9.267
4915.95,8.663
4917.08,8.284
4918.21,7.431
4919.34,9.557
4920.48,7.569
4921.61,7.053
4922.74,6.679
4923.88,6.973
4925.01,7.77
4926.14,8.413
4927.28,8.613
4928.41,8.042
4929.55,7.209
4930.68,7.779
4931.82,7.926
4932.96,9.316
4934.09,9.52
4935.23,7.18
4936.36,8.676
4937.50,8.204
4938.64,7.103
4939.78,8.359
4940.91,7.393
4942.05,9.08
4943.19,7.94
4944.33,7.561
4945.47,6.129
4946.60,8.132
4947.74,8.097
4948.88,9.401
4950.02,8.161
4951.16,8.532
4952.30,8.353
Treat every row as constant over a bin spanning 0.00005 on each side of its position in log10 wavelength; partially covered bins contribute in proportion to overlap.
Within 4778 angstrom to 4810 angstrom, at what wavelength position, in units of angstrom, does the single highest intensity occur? 4796.31 angstrom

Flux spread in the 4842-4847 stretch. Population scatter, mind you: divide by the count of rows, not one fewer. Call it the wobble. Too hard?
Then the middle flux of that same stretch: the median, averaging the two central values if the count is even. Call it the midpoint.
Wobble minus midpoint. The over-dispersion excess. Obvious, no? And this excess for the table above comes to -8.6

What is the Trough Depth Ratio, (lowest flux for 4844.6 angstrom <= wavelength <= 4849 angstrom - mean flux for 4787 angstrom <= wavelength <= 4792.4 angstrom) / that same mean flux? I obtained -0.14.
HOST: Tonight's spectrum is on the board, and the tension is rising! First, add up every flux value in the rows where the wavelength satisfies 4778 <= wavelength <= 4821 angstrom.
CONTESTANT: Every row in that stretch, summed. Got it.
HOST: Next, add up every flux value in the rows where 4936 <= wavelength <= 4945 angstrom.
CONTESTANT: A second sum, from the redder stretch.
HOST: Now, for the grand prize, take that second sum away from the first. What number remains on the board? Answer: 258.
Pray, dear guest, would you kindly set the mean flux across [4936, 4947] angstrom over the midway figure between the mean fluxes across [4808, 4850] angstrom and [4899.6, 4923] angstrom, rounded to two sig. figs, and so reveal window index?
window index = 0.94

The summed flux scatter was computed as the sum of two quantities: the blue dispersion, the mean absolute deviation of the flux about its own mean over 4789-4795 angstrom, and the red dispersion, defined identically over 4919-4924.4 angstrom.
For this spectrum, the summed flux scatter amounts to 1.28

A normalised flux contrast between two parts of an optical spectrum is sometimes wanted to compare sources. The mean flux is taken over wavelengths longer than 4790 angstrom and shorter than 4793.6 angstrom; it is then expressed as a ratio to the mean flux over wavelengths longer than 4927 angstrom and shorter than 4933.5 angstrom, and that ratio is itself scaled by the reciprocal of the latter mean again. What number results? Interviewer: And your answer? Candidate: 0.131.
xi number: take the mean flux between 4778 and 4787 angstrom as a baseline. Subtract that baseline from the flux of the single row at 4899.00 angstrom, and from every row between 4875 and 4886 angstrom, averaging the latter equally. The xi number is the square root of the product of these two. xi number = 0.8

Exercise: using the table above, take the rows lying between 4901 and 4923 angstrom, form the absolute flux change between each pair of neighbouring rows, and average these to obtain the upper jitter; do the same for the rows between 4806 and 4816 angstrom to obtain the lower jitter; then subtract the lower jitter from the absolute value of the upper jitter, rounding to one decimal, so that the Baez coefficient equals 0.0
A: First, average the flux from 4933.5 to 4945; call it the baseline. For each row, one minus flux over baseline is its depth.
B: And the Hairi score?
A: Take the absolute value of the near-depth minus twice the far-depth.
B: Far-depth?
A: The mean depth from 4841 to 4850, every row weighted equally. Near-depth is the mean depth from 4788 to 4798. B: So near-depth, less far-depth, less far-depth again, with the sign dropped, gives 0.15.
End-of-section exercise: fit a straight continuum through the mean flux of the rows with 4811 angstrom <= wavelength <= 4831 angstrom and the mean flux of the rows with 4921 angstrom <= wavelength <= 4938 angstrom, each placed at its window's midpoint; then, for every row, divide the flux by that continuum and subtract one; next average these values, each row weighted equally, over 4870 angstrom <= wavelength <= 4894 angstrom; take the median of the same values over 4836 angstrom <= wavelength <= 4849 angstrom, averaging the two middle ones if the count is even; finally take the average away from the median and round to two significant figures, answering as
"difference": 0.059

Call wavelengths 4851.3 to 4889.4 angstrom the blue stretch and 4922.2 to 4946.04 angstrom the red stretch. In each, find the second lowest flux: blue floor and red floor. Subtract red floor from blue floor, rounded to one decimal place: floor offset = -1.5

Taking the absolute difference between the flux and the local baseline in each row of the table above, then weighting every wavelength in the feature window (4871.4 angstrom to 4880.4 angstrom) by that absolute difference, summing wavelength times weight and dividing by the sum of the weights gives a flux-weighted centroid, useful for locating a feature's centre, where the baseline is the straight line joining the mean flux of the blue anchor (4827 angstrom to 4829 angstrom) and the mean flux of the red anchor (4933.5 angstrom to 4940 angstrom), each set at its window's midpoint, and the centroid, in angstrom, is 4876.5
